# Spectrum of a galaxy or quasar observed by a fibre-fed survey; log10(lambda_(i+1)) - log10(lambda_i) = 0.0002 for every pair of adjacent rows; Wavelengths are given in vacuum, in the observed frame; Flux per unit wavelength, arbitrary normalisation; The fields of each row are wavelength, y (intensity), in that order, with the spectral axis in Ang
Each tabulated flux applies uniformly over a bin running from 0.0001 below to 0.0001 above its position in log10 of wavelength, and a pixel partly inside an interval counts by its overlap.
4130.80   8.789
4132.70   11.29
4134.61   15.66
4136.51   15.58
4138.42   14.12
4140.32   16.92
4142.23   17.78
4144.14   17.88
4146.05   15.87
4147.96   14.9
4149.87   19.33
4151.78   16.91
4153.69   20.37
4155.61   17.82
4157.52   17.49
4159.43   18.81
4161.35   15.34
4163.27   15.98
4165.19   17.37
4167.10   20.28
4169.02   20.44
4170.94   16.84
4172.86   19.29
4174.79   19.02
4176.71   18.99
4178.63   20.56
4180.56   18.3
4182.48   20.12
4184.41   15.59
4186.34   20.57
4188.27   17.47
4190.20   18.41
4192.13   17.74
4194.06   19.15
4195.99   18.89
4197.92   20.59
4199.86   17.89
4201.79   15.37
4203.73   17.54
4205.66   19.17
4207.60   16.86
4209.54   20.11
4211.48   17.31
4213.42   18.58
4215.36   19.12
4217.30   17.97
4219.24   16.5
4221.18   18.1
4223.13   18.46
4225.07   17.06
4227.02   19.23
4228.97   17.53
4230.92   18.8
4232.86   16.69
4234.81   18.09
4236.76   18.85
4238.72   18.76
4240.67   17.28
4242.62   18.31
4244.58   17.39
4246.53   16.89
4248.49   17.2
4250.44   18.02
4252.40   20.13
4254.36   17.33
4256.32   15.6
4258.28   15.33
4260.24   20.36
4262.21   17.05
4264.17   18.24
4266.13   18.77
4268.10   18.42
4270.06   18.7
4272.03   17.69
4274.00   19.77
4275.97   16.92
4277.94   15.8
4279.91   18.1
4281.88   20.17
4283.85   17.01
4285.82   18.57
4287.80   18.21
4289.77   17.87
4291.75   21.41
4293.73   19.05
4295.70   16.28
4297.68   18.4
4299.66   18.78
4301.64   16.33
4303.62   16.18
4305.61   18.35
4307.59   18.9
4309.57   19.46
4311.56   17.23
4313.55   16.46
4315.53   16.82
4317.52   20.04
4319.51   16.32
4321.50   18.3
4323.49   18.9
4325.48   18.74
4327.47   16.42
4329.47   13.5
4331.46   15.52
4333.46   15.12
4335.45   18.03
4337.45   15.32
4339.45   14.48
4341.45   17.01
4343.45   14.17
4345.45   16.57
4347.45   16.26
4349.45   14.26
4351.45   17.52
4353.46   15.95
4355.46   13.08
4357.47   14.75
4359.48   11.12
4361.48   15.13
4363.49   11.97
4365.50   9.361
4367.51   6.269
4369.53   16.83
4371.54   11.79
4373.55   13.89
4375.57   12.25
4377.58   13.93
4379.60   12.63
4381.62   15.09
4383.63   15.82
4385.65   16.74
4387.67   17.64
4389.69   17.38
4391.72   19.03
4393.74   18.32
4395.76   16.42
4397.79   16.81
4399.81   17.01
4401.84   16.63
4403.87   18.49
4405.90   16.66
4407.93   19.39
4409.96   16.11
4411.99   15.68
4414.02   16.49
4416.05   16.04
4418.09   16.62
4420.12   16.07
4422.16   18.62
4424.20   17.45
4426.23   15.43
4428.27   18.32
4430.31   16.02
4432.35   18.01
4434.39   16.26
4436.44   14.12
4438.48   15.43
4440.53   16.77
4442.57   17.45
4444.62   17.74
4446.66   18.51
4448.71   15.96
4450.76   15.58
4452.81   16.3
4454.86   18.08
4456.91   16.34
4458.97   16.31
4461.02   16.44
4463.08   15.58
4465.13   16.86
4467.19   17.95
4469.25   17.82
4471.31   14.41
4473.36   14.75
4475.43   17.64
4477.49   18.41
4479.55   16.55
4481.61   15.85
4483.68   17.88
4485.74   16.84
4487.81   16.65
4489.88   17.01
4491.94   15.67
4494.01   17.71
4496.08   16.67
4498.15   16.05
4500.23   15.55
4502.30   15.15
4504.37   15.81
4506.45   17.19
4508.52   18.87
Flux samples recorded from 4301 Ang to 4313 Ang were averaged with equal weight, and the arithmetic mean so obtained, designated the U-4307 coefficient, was 17.7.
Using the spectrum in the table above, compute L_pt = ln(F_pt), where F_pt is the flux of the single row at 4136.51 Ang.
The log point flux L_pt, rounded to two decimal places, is 2.75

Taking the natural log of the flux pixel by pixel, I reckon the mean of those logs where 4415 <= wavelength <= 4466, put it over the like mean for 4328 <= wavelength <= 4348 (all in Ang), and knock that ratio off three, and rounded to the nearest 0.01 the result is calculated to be 1.98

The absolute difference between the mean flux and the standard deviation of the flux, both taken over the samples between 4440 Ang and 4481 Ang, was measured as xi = 15.6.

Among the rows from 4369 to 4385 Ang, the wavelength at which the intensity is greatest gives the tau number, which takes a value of 4369.53 Ang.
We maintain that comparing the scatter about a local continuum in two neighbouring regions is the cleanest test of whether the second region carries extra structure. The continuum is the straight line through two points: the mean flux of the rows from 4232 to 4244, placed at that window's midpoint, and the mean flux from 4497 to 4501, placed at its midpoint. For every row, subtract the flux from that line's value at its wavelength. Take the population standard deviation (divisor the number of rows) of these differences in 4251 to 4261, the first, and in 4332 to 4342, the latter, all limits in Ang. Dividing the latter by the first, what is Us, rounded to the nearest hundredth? 0.61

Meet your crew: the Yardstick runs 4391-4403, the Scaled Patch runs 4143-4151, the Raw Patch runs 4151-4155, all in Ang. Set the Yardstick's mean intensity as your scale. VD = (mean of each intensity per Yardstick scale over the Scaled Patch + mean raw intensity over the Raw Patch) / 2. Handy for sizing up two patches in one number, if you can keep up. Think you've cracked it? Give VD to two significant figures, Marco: 9.8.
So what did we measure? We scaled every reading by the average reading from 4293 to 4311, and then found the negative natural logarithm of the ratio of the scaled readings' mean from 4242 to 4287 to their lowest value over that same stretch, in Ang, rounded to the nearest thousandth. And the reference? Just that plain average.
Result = -0.155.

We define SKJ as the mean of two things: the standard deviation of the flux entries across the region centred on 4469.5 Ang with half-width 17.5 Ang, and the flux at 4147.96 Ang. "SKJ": 8.0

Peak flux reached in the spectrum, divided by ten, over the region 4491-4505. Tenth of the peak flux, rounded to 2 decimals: 1.77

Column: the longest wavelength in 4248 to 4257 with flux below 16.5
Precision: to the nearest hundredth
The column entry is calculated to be 4256.32 Ang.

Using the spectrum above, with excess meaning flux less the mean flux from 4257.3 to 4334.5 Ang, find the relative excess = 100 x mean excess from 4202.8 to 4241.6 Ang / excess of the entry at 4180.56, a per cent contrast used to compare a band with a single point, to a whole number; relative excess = 62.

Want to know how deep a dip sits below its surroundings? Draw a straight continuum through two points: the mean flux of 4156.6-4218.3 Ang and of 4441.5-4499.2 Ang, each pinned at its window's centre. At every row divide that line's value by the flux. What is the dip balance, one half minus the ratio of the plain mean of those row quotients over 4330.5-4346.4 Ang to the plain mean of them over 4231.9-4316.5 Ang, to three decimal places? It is -0.614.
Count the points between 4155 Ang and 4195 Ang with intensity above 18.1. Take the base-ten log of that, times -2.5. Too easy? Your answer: -2.7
